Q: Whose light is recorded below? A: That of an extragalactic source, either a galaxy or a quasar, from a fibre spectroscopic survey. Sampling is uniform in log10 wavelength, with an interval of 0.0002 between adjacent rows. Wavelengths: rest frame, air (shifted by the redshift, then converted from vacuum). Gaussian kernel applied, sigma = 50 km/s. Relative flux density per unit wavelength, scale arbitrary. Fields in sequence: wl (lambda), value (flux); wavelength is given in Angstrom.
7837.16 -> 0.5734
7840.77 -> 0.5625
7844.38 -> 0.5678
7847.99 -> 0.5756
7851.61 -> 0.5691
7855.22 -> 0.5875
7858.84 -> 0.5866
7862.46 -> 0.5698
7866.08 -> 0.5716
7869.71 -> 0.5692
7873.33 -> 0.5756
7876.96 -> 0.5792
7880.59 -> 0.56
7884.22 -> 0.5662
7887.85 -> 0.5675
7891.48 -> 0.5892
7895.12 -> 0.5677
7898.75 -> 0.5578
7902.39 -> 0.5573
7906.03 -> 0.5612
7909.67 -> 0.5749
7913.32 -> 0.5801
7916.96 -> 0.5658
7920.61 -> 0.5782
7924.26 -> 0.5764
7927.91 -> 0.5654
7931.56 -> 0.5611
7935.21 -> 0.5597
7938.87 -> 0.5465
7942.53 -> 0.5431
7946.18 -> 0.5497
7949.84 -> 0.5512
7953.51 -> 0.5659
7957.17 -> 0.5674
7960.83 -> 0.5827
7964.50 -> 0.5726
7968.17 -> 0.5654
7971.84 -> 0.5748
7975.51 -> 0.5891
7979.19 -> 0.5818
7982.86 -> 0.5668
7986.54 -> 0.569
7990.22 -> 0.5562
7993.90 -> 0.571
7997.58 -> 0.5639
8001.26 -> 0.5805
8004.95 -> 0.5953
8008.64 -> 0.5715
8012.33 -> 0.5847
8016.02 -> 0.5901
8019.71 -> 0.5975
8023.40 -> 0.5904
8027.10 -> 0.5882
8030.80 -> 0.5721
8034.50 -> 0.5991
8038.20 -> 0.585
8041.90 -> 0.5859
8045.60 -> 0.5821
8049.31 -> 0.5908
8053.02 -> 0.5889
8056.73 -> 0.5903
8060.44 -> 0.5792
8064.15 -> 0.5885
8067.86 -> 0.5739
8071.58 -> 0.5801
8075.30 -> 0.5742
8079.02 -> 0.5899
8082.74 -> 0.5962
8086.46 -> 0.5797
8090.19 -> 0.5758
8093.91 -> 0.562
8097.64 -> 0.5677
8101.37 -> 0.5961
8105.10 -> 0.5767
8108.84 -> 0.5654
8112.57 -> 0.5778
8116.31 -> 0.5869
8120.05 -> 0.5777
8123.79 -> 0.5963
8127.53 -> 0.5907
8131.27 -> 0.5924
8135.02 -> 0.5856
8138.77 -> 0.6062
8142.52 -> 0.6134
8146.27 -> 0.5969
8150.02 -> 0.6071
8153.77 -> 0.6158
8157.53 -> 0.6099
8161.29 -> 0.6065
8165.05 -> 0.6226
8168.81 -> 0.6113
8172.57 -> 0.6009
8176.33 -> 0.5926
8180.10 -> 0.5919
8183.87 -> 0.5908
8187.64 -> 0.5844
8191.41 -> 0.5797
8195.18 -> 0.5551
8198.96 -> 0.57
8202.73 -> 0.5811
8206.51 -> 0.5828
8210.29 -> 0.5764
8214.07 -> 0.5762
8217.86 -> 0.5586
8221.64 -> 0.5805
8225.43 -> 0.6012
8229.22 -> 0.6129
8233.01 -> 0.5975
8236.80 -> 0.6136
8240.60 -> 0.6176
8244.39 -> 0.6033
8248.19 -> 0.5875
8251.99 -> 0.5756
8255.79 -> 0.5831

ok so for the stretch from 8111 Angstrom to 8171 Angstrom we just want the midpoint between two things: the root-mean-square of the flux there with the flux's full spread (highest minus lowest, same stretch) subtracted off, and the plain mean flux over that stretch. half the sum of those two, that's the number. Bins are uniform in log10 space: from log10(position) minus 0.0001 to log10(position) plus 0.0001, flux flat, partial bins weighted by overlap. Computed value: 0.577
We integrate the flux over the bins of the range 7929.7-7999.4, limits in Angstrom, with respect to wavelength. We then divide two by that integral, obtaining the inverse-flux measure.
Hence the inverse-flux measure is 0.0508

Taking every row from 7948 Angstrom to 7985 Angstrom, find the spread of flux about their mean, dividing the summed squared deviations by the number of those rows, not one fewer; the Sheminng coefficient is 0.010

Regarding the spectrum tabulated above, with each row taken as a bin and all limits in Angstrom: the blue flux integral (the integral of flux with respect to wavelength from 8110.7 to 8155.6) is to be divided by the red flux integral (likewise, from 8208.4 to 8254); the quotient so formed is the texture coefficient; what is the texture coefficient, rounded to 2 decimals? 0.99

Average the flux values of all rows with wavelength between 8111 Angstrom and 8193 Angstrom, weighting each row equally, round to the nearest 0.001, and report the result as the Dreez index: 0.597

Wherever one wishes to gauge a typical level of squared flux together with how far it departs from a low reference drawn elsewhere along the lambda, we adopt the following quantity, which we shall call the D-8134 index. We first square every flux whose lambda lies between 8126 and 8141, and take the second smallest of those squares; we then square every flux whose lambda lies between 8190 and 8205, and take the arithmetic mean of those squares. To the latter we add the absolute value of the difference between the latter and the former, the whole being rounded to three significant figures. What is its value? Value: 0.349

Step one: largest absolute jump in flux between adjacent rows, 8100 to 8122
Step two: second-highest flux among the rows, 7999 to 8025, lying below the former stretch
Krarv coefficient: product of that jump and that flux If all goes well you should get 0.0115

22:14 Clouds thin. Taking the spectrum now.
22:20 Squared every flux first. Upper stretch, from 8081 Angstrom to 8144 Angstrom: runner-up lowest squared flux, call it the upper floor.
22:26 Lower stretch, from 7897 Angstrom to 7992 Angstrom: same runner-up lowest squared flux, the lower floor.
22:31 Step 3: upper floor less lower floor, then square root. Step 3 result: 0.14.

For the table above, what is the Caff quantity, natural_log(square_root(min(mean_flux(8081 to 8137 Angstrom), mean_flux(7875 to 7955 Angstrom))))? -0.286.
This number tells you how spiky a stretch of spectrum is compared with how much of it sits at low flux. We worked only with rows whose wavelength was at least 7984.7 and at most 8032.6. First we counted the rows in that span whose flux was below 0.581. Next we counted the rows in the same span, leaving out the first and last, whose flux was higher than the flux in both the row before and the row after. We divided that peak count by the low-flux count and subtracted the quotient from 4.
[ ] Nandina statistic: 3.57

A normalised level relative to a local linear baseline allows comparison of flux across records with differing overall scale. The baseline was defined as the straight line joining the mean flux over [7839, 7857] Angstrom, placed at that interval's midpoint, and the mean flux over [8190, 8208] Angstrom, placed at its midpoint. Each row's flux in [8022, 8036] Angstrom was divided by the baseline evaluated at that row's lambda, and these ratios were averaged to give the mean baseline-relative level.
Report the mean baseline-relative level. 1.02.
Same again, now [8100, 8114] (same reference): 1.01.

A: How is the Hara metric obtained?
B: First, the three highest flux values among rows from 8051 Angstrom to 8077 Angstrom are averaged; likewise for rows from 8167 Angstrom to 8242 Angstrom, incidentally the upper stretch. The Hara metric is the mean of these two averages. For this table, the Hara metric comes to 0.602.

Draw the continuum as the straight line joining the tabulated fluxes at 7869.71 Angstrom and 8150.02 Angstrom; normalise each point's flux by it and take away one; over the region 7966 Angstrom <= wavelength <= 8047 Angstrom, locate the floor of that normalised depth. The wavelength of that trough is 7990.22 Angstrom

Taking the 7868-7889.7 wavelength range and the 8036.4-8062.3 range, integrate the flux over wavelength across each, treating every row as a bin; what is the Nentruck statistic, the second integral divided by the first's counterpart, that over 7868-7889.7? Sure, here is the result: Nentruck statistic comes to 1.23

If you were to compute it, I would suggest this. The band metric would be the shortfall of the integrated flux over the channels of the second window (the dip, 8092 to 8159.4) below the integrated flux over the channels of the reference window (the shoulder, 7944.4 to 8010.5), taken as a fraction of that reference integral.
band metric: -0.05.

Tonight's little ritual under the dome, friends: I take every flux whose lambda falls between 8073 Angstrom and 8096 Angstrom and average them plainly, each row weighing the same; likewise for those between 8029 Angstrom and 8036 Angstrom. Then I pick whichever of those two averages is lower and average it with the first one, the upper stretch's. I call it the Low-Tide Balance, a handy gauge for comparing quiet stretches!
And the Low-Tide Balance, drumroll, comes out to 0.580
